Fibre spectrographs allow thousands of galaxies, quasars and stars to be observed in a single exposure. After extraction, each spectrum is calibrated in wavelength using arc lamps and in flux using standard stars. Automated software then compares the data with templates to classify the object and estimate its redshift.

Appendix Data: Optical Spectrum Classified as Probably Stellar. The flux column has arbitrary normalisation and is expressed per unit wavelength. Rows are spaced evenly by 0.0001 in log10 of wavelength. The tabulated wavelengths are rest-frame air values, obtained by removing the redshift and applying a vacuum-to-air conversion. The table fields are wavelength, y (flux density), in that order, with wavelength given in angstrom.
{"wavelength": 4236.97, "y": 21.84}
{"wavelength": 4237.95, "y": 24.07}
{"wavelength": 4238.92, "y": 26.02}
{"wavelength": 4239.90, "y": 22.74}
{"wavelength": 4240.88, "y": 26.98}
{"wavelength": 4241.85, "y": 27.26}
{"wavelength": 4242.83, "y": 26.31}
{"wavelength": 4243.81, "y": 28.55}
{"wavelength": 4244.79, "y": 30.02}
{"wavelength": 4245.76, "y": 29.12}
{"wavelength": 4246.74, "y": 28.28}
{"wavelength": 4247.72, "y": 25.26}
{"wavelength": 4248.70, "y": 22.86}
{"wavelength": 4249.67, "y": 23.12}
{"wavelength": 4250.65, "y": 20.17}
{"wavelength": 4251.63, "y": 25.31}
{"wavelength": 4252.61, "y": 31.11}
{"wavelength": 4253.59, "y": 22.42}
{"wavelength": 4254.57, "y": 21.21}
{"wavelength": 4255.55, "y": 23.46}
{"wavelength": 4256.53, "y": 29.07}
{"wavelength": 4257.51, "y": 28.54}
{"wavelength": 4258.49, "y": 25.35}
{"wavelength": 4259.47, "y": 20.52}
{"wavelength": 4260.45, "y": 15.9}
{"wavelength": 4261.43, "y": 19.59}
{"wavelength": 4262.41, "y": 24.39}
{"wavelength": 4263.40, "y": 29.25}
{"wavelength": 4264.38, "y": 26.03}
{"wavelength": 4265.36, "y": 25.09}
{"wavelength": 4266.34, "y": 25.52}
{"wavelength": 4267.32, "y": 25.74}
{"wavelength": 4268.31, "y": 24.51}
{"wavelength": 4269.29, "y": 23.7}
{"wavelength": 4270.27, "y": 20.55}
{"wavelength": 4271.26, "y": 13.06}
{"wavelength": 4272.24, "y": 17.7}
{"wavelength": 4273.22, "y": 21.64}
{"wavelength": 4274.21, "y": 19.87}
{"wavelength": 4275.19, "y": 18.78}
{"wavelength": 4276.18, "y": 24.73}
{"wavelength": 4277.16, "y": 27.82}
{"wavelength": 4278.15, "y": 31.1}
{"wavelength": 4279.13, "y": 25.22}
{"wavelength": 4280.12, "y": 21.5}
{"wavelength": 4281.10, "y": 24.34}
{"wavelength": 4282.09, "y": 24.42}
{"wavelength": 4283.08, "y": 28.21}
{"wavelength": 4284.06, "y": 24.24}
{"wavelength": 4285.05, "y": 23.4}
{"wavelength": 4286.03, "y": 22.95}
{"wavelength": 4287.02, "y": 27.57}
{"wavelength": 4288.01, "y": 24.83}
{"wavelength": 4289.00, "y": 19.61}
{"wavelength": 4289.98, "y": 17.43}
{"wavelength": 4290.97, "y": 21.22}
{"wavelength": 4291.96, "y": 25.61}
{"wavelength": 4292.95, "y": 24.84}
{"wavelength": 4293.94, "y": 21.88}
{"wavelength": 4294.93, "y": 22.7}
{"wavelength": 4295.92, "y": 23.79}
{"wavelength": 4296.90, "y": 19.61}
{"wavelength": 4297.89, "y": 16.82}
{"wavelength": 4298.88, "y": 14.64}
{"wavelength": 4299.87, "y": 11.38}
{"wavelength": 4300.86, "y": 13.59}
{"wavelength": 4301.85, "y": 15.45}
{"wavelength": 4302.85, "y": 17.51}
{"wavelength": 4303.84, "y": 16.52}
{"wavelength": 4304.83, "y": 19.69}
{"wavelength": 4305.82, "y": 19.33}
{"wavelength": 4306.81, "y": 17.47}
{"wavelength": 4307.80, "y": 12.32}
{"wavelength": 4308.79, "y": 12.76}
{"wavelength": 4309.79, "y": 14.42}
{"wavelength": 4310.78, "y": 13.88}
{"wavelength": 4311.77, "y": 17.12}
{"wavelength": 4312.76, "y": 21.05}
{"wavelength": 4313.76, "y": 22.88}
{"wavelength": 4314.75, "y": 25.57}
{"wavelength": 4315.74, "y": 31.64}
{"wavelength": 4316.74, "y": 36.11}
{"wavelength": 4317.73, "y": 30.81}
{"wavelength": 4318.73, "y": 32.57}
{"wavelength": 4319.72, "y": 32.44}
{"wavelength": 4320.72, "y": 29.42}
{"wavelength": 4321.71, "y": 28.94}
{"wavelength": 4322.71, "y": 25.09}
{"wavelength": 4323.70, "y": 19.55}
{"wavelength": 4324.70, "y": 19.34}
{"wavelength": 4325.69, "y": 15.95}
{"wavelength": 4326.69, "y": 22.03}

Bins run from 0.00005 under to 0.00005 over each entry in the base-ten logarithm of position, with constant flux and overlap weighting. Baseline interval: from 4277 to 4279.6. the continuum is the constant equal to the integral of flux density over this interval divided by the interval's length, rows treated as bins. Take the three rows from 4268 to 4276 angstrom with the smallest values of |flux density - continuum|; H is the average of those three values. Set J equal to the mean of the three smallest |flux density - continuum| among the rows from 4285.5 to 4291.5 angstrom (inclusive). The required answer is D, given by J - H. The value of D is -1.8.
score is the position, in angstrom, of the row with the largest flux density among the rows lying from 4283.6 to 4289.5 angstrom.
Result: 4287.02 angstrom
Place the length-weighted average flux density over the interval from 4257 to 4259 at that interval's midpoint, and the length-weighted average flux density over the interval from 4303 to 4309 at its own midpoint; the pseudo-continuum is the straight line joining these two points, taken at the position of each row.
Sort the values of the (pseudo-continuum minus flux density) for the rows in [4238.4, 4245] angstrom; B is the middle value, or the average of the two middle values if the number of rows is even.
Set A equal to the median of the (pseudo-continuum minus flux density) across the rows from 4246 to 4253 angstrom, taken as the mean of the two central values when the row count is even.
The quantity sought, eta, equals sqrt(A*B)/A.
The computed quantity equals 1.0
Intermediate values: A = 4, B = 4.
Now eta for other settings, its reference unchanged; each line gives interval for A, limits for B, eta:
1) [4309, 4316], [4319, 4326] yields -1.4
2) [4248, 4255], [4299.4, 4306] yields 0.3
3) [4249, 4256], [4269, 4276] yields 0.8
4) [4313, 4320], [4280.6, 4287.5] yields -0.4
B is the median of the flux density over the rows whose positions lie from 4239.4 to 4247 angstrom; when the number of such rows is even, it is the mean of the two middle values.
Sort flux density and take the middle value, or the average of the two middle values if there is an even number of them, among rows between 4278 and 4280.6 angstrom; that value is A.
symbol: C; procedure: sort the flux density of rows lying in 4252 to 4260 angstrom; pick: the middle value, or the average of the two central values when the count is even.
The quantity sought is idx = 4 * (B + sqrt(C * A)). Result 210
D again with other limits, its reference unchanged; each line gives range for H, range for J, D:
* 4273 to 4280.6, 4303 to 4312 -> 7.2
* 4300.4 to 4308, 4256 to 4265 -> -8.4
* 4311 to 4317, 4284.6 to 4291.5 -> -0.9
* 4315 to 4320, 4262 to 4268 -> -1.7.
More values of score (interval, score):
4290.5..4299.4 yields 4291.96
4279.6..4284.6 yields 4283.08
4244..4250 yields 4244.79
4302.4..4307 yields 4304.83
